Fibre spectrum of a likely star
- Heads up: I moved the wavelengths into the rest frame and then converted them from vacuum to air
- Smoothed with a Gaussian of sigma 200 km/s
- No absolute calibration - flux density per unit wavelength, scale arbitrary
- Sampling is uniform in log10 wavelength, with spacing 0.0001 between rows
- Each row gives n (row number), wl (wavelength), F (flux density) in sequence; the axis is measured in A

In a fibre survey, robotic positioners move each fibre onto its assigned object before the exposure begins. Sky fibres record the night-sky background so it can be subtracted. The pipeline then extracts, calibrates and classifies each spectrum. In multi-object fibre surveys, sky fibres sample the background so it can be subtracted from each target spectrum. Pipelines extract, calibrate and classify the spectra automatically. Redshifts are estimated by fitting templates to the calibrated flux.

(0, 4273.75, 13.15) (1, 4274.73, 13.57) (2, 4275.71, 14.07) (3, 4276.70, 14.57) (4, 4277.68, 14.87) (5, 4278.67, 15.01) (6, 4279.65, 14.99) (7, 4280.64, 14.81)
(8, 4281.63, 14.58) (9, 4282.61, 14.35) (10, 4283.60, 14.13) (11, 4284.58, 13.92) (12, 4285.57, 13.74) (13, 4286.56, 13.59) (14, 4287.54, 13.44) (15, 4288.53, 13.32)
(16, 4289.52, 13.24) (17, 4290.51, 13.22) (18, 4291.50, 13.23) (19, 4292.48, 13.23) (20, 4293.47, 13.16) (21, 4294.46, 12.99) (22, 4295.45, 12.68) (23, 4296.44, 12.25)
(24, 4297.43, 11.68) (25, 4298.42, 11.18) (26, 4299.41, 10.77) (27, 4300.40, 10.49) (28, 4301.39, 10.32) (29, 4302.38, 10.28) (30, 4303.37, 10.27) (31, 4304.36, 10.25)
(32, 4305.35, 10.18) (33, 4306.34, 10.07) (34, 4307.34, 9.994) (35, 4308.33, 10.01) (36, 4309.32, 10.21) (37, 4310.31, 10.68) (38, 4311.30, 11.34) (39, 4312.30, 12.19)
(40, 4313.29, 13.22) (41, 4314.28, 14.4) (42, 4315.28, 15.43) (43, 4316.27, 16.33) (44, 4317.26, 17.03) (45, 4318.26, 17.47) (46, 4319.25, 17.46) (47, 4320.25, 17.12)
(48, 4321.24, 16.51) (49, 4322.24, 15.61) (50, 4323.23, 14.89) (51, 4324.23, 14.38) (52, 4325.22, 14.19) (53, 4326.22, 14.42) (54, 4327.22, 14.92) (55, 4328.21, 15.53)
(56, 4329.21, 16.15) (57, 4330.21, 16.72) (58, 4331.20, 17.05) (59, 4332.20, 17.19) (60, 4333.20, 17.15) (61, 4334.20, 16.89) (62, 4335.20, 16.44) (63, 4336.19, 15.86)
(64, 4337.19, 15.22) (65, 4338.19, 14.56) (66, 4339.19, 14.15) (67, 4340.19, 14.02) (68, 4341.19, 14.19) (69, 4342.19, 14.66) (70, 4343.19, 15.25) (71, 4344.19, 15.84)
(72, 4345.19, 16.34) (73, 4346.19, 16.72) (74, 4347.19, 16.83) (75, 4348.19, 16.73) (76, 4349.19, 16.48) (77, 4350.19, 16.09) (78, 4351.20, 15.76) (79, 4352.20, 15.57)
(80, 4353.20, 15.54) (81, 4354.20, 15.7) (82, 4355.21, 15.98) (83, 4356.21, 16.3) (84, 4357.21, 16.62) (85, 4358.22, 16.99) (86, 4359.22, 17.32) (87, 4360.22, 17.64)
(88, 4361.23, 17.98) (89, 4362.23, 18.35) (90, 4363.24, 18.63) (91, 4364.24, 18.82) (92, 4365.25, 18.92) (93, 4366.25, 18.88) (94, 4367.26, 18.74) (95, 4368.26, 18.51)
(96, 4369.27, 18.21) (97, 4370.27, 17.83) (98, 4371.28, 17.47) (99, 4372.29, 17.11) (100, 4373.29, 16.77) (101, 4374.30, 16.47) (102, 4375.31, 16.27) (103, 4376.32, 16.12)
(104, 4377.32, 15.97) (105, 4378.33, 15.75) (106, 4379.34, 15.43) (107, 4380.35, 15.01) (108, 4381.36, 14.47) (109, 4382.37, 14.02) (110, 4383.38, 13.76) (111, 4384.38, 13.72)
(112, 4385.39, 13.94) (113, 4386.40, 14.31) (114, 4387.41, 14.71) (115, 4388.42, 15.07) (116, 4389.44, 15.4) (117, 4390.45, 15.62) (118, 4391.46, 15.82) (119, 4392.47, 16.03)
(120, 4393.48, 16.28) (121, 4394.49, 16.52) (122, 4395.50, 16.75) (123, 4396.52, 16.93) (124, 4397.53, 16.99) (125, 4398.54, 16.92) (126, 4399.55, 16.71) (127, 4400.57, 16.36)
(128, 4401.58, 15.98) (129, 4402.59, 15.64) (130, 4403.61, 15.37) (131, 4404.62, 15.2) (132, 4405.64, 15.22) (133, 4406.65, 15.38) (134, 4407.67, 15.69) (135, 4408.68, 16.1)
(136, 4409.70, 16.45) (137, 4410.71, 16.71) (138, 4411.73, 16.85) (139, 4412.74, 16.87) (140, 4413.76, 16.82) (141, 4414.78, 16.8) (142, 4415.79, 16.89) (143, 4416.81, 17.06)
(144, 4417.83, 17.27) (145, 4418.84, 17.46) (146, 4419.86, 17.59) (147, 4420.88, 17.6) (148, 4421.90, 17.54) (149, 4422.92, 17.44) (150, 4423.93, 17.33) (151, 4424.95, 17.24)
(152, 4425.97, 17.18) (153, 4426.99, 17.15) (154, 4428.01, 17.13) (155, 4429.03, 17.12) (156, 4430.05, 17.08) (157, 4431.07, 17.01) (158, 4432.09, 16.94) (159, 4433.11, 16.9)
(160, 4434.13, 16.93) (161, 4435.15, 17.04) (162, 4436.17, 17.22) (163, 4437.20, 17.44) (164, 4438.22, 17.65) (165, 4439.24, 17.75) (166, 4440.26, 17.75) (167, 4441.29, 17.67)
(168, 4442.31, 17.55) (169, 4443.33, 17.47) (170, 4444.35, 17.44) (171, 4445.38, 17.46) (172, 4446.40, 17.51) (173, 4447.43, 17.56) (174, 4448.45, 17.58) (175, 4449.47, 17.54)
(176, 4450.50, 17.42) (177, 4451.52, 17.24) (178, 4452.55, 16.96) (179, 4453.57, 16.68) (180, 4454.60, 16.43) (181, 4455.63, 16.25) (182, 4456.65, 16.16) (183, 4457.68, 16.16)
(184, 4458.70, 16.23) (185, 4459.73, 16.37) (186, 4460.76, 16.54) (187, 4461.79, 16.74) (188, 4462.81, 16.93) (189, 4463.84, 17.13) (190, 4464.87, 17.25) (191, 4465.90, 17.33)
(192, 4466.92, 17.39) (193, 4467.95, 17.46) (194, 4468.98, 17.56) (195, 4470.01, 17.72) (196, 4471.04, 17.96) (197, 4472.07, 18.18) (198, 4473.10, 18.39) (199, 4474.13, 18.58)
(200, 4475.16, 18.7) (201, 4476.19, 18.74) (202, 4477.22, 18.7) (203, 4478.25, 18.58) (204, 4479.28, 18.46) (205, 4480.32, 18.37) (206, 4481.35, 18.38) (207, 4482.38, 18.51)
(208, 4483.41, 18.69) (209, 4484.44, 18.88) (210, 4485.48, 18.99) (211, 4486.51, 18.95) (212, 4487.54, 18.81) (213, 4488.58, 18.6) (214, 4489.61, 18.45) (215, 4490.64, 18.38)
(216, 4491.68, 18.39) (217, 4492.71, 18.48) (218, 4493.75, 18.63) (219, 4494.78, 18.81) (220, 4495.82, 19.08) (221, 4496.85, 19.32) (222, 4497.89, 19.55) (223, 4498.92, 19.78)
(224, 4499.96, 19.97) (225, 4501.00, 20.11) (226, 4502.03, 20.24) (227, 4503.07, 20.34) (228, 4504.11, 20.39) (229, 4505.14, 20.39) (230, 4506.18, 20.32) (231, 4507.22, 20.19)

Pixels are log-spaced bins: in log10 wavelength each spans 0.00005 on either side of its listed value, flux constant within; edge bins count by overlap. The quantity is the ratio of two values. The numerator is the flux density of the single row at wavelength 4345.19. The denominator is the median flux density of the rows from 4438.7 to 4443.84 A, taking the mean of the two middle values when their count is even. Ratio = 0.925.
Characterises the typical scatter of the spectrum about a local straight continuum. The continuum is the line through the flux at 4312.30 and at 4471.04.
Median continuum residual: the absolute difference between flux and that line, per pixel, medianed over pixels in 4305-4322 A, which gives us 2.0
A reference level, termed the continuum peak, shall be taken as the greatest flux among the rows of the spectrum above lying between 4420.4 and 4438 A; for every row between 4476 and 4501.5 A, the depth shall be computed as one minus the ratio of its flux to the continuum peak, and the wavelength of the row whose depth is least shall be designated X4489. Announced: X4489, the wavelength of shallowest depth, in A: 4501.00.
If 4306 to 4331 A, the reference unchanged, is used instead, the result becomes 4318.26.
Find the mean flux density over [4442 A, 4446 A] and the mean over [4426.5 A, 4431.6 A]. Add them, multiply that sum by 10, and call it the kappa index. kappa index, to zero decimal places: 346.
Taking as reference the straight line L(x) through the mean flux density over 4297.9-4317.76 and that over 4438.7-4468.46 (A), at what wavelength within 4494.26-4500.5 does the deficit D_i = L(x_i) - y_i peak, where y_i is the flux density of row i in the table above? 4494.78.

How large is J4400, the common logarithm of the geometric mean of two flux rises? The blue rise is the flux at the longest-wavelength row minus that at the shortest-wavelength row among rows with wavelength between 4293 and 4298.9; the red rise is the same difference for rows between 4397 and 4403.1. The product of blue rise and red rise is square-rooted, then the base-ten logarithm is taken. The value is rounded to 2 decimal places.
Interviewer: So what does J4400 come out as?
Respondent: 0.21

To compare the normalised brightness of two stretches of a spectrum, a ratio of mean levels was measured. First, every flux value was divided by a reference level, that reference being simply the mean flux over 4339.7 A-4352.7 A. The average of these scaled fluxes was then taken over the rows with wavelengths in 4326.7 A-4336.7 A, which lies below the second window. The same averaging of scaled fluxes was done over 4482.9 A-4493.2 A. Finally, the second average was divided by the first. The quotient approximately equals 1.14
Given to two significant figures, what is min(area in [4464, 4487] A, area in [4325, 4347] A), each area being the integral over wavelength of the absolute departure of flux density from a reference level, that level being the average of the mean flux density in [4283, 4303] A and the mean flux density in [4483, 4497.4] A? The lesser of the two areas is 21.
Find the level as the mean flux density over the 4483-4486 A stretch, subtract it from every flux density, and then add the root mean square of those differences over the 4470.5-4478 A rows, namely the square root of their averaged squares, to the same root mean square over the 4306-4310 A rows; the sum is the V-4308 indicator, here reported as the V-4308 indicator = 9.3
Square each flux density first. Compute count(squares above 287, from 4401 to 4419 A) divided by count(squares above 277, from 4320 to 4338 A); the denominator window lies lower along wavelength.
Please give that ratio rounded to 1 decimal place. 0.5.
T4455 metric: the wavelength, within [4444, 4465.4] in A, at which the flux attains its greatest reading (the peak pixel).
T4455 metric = 4448.45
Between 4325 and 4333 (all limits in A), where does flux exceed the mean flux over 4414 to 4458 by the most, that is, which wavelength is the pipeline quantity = 4332.20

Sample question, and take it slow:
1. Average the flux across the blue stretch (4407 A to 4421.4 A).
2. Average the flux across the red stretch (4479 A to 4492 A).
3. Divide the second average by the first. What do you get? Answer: 1.10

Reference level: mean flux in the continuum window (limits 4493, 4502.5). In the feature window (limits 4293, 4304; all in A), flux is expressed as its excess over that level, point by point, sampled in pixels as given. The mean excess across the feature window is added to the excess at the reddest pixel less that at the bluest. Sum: -11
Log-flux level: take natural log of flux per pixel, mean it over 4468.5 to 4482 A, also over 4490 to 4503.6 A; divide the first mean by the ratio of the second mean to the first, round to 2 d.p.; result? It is 2.86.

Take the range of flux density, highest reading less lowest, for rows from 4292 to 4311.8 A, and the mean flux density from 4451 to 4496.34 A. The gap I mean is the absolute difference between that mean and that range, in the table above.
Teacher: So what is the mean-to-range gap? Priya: 15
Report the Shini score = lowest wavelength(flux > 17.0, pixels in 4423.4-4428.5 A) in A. 4423.93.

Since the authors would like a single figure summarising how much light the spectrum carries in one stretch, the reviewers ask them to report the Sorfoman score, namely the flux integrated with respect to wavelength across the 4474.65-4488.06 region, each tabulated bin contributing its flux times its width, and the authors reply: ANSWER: 250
